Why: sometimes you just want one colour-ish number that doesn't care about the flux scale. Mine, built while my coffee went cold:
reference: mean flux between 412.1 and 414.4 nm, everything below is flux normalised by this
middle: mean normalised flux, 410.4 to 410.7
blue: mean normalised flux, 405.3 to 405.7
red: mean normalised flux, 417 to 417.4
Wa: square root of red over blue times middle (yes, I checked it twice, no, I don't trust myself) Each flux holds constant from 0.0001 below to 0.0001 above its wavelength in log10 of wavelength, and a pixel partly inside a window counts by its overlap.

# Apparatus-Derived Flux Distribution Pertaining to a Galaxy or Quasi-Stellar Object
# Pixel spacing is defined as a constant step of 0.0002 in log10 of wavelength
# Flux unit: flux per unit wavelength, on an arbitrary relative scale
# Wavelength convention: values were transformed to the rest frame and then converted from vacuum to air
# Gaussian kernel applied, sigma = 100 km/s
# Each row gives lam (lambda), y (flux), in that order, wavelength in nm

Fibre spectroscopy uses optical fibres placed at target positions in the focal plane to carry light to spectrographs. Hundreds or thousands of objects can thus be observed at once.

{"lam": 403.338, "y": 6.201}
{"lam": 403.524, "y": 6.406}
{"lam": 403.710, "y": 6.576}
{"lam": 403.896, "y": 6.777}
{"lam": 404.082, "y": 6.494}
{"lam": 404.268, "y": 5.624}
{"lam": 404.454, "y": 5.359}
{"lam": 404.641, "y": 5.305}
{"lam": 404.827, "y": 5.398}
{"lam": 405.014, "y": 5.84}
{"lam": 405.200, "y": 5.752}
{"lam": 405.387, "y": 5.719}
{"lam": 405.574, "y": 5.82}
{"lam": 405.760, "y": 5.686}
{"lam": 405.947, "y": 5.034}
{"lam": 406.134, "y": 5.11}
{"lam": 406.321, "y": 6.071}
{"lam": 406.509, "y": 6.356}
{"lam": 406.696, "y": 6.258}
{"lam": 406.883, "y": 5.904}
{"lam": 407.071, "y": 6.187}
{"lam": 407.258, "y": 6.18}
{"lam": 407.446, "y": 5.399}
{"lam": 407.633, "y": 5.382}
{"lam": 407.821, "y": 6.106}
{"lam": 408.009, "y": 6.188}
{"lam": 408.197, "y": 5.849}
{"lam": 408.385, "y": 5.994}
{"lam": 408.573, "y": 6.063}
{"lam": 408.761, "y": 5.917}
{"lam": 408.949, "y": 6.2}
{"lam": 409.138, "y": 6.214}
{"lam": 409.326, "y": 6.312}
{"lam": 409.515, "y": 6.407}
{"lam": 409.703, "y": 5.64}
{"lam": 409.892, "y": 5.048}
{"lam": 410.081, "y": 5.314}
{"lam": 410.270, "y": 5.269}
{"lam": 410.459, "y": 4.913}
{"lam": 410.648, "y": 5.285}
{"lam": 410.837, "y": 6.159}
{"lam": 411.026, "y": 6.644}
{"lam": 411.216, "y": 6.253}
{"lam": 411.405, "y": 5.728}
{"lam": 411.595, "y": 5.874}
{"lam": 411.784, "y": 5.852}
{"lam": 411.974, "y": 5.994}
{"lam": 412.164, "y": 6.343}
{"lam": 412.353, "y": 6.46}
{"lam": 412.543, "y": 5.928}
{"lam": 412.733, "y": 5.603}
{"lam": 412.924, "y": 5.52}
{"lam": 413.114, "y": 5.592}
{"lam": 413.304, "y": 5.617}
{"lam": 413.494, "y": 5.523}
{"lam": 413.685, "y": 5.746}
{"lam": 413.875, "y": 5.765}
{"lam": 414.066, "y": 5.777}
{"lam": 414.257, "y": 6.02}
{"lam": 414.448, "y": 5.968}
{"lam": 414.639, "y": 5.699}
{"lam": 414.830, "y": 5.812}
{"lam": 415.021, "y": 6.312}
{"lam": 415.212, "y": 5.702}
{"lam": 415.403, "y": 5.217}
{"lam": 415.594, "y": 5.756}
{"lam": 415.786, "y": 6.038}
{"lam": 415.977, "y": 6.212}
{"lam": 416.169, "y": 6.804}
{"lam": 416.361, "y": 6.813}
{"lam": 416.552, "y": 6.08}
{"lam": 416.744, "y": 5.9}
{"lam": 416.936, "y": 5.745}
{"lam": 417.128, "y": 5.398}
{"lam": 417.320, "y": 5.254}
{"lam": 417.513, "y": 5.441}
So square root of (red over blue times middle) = 0.90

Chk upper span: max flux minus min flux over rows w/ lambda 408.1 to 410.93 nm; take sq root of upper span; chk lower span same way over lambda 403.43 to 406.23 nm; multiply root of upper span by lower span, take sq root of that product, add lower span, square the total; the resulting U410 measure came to 10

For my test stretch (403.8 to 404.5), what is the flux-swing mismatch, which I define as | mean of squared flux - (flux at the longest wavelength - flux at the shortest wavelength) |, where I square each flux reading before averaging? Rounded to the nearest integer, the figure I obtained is 39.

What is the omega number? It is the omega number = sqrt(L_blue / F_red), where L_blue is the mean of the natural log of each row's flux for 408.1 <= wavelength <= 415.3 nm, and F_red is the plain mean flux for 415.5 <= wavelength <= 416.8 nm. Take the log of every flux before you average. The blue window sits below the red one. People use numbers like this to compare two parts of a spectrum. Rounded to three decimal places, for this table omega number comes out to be 0.532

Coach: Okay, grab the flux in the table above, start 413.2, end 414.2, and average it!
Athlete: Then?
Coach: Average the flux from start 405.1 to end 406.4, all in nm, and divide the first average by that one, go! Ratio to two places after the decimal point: 1.02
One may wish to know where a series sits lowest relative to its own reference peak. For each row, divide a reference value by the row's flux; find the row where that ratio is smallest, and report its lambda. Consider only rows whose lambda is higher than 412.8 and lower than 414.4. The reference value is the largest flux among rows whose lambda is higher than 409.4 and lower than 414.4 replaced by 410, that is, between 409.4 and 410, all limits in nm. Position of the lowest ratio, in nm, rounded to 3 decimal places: 414.257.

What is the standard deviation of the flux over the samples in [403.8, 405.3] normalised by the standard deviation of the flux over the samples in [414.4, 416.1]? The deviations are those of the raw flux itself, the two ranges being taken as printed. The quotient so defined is 1.7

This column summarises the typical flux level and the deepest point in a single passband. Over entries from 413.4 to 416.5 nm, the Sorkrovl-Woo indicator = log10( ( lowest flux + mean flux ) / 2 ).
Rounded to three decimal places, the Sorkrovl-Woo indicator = 0.747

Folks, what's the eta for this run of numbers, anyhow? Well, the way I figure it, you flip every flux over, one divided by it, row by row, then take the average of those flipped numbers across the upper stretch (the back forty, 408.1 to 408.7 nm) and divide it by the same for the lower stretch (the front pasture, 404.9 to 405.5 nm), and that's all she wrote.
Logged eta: 0.97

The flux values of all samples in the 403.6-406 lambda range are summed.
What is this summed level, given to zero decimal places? 75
